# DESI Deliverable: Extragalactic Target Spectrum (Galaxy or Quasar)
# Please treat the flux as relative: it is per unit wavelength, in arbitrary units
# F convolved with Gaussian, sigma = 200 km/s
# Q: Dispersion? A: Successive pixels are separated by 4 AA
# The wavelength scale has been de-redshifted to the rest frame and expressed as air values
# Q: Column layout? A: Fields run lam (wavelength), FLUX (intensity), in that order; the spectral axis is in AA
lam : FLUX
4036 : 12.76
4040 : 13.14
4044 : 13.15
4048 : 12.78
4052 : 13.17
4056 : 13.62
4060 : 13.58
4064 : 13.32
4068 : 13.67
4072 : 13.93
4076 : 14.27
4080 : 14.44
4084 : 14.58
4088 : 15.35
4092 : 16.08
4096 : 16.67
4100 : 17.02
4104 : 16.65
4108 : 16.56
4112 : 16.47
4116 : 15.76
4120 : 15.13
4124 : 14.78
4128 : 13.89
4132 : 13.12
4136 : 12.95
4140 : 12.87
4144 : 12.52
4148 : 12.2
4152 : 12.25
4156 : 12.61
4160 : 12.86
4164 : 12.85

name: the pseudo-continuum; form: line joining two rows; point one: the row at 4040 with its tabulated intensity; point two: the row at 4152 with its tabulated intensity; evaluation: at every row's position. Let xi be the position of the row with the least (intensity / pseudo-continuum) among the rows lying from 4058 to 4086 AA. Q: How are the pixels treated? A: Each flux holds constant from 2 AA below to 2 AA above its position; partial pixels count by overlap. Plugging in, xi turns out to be 4064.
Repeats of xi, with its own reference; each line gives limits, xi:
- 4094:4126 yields 4124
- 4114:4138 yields 4136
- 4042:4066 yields 4048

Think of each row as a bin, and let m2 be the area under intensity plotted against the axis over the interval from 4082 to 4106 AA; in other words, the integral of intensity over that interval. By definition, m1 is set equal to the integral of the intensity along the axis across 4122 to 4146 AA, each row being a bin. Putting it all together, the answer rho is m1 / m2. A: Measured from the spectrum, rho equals 0.83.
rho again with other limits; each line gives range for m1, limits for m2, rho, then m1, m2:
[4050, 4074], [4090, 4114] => 0.82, 325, 398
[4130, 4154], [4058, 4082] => 0.91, 304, 333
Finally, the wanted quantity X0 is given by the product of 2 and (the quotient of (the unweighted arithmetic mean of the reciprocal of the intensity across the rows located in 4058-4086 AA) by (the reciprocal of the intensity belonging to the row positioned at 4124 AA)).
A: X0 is 2.12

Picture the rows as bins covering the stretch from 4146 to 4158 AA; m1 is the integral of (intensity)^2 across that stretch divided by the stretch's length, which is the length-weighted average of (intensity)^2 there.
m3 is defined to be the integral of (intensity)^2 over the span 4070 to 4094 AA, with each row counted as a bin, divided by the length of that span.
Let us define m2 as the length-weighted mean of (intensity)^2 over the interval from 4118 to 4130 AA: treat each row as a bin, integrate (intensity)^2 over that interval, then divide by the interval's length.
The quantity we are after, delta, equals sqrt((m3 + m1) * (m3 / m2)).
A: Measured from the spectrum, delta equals 20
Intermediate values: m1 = 153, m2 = 213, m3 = 219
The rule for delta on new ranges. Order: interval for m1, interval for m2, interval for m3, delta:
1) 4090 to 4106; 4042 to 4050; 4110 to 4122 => 28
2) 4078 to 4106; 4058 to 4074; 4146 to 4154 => 18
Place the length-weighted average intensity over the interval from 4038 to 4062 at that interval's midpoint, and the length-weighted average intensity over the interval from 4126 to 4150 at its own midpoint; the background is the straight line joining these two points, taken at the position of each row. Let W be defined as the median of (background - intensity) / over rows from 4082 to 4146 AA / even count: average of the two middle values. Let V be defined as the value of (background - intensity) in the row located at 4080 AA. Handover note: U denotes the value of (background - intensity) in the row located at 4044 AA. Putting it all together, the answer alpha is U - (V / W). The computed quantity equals -0.5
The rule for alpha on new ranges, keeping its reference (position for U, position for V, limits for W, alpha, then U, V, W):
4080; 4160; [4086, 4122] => -1.3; -1.31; -0.01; -3.5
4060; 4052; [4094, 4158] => -0.3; -0.38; 0.06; -1.4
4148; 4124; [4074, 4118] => 0.1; 0.69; -1.80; -3.0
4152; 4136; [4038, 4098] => 0.6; 0.62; -0.02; -0.5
